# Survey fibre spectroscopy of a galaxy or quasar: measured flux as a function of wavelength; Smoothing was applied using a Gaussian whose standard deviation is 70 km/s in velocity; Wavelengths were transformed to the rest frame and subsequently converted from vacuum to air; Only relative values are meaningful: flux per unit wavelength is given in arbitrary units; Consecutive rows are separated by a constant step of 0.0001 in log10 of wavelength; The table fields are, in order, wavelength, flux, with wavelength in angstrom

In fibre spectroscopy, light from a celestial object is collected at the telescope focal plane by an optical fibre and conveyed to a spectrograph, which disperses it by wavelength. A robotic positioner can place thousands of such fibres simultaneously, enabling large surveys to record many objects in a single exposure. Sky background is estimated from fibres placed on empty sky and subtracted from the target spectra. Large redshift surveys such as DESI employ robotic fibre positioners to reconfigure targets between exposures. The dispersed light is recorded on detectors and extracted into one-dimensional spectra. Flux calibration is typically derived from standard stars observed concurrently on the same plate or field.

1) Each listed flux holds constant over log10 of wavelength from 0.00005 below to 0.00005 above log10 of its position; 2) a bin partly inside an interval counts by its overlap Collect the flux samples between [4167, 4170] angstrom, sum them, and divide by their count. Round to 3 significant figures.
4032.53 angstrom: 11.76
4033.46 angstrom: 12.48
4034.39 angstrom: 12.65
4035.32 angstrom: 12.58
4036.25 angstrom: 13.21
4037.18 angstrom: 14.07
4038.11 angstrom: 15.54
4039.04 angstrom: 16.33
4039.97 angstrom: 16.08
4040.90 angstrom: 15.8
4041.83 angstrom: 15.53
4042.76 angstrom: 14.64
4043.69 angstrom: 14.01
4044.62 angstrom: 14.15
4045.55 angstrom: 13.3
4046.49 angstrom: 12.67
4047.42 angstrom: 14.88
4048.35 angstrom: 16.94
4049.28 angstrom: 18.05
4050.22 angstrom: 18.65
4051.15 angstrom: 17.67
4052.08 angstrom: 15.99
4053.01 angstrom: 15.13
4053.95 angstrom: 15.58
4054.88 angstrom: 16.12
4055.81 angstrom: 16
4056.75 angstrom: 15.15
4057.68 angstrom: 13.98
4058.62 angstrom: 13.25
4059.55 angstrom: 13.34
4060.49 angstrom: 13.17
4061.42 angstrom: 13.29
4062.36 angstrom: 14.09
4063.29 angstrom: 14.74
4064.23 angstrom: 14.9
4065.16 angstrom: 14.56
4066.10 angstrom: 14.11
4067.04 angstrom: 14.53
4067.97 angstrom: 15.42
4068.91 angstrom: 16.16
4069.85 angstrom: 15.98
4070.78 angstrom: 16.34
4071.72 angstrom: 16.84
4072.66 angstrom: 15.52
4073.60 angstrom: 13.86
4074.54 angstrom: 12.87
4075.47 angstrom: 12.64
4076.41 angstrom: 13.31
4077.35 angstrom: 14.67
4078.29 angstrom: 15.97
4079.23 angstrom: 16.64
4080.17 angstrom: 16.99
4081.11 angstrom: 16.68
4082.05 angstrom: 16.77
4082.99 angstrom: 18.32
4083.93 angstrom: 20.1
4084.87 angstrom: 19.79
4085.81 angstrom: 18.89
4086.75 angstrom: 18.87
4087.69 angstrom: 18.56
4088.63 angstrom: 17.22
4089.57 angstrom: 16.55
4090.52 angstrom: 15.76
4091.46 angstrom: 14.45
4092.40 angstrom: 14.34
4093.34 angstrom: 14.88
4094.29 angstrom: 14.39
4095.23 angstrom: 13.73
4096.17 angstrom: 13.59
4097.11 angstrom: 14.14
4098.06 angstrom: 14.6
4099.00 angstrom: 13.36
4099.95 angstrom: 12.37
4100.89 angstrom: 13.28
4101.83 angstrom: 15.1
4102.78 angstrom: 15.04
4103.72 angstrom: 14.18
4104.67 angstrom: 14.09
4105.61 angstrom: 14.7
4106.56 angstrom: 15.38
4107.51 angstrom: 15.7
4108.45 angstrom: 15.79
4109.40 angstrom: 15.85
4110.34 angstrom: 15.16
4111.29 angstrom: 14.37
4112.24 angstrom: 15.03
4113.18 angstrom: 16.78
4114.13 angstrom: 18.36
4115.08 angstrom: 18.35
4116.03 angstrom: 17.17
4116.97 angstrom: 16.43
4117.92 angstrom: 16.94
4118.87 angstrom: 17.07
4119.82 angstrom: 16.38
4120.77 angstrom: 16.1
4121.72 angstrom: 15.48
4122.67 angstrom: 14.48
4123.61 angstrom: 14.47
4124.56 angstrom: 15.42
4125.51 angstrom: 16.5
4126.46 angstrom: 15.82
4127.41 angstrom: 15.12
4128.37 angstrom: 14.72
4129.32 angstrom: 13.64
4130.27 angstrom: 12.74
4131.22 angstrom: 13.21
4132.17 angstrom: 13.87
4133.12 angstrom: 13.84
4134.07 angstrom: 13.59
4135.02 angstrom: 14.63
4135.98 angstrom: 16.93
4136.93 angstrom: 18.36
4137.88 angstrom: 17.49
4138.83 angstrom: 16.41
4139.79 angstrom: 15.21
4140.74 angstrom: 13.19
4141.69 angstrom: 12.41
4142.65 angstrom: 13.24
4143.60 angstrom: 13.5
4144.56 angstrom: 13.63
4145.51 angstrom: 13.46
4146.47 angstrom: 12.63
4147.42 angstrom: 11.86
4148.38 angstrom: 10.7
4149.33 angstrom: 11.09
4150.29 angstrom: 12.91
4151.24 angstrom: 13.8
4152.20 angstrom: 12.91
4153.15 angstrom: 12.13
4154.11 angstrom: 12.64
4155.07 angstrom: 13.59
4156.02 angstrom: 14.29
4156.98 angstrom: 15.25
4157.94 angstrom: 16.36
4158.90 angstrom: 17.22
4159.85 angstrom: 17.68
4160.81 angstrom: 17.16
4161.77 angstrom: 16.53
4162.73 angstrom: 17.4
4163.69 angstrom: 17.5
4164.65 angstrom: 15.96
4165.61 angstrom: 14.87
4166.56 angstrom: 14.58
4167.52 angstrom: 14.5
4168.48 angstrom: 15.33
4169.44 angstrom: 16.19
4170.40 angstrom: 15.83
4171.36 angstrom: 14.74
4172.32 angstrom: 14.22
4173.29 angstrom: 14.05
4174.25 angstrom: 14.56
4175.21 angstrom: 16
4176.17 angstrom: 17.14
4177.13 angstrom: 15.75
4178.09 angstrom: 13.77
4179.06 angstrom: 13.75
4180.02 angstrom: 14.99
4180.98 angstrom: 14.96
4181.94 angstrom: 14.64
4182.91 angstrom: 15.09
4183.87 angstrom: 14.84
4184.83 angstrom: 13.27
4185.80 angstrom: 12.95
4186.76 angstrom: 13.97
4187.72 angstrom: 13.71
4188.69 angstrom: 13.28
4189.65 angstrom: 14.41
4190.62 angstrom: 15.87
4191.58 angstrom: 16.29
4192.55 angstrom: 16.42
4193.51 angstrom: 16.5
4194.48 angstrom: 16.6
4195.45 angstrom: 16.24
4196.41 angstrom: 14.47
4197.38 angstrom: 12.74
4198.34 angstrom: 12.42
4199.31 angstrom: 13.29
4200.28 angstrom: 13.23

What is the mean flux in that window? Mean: 15.3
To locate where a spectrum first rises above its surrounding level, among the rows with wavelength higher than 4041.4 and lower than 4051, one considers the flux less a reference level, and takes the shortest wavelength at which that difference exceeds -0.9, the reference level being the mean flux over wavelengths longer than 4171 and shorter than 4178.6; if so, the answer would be 4041.83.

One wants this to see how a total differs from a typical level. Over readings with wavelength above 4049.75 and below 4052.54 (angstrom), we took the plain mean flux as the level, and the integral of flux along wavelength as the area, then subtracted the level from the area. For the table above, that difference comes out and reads 31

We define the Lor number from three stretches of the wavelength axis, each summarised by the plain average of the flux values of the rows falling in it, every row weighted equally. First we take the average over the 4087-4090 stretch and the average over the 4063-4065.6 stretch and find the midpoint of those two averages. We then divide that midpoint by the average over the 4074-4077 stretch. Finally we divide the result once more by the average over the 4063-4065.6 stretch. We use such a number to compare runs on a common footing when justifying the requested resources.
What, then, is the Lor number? 0.084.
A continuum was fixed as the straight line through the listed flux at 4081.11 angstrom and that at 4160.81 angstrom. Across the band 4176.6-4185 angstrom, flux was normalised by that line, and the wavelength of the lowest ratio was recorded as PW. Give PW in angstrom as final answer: 4184.83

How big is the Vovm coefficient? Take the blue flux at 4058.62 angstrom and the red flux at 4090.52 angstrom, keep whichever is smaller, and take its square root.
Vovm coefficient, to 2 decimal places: 3.64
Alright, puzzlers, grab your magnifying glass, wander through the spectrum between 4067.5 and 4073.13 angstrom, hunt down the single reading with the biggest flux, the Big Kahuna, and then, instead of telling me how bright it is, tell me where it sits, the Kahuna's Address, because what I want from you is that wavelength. 4071.72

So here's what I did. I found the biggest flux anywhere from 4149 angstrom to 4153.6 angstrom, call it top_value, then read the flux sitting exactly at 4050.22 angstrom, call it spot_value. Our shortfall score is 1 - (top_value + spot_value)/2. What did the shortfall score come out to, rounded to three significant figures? -15.2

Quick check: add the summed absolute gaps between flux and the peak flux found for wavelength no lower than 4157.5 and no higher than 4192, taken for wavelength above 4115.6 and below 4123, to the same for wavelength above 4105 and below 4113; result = 31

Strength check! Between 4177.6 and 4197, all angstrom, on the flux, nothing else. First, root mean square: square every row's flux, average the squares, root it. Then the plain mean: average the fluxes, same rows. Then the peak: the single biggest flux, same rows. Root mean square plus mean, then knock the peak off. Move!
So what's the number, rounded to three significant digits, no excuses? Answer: 13.0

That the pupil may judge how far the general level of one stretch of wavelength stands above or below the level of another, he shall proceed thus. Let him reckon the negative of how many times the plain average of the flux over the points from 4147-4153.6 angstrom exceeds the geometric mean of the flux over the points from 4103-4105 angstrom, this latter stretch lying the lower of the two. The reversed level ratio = -0.86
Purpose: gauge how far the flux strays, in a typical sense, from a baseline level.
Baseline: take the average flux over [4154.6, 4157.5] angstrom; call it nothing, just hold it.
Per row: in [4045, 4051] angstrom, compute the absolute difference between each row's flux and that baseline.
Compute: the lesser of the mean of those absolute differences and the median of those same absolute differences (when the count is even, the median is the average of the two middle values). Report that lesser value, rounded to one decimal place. 2.1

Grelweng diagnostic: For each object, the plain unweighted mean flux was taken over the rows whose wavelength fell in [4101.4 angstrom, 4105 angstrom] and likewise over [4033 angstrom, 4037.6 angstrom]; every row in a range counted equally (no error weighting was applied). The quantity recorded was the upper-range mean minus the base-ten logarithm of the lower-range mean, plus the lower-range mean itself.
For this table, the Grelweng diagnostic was 26.5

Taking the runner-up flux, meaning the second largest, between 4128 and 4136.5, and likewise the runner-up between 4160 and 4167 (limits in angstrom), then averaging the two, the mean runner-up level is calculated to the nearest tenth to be 16.1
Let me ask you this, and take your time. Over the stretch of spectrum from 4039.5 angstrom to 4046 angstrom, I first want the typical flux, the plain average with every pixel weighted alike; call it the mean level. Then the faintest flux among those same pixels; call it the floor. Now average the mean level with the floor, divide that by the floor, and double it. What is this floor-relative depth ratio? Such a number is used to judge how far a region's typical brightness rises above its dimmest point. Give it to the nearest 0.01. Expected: 2.11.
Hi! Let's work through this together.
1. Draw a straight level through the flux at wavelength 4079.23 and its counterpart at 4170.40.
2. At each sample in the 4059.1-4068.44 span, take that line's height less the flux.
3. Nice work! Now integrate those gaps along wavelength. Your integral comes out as 24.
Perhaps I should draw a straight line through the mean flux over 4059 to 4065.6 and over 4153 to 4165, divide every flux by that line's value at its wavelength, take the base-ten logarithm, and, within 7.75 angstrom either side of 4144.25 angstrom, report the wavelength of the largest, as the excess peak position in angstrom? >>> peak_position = 4136.93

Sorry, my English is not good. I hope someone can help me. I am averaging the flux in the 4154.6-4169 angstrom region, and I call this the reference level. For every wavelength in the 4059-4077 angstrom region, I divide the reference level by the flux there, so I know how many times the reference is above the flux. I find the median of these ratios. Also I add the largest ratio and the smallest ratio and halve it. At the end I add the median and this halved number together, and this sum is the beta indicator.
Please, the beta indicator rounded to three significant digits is 2.19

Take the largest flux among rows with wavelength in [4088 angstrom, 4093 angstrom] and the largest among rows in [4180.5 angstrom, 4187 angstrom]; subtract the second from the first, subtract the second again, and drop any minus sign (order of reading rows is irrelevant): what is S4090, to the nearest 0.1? 13.0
